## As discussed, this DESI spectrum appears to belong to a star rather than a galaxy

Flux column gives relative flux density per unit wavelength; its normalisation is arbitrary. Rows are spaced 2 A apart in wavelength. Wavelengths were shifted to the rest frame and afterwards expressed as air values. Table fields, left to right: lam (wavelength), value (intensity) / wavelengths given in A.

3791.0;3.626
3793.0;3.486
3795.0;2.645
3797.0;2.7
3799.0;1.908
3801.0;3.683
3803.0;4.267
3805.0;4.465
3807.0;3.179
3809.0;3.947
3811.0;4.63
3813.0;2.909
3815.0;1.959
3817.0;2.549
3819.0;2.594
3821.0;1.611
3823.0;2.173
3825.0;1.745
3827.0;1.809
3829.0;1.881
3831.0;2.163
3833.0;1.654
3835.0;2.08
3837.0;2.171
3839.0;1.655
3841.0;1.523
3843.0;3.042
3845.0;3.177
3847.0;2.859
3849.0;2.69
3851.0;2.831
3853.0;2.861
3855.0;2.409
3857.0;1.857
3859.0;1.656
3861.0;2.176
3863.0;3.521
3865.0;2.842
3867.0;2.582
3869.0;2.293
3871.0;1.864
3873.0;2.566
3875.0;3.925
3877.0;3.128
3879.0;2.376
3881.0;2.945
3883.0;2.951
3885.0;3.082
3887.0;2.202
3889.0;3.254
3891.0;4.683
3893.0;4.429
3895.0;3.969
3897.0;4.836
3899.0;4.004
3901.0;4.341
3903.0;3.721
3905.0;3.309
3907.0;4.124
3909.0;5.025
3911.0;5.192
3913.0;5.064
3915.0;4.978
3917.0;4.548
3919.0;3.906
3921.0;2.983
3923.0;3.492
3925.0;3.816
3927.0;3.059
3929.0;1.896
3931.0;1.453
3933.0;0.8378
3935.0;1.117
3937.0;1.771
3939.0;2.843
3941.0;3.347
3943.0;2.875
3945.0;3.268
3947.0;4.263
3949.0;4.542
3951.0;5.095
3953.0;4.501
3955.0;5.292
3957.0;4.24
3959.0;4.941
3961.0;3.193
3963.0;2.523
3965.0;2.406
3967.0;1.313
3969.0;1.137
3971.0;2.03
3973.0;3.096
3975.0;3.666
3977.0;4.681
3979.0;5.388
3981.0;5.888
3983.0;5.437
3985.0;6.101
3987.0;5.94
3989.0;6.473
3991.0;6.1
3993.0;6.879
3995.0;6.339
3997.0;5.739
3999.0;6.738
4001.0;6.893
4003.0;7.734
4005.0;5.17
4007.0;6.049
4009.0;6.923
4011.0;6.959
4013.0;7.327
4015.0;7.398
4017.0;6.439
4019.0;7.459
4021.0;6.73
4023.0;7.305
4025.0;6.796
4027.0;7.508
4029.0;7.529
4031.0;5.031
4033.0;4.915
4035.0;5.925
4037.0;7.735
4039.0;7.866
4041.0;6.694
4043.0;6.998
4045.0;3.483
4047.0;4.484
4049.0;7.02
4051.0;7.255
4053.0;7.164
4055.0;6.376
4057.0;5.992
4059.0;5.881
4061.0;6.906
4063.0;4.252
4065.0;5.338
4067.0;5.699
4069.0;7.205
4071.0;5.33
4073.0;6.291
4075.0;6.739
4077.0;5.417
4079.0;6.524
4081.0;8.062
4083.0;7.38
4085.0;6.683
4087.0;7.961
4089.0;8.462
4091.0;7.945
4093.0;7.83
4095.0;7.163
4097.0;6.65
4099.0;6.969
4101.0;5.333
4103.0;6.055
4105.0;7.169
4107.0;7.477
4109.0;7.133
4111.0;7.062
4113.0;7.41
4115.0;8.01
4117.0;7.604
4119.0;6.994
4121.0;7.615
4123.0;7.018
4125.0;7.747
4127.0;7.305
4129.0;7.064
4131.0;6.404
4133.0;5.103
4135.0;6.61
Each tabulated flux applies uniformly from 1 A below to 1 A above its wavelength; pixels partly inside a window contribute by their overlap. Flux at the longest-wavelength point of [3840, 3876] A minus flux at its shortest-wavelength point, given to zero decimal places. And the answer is 2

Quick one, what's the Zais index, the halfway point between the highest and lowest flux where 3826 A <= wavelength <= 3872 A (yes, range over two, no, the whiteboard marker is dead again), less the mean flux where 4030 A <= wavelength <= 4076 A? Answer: -3.6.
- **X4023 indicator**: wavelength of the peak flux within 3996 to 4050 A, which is 4039.0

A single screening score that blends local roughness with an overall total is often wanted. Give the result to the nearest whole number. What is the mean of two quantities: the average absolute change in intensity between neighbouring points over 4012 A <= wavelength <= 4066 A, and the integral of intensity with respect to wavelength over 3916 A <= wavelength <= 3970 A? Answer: 85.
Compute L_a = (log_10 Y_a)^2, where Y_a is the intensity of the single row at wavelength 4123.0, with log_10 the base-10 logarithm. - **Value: 0.7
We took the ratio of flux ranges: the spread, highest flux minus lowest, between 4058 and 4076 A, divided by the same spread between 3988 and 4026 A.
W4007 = 1.2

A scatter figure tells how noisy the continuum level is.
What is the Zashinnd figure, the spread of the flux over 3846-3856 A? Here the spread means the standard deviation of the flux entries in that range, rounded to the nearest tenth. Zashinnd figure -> 0.2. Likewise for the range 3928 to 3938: 0.4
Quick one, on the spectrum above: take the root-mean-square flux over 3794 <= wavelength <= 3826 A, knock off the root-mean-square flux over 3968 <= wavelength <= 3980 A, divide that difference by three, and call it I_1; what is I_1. -0.2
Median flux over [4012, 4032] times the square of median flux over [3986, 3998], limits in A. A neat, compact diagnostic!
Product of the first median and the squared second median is 283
